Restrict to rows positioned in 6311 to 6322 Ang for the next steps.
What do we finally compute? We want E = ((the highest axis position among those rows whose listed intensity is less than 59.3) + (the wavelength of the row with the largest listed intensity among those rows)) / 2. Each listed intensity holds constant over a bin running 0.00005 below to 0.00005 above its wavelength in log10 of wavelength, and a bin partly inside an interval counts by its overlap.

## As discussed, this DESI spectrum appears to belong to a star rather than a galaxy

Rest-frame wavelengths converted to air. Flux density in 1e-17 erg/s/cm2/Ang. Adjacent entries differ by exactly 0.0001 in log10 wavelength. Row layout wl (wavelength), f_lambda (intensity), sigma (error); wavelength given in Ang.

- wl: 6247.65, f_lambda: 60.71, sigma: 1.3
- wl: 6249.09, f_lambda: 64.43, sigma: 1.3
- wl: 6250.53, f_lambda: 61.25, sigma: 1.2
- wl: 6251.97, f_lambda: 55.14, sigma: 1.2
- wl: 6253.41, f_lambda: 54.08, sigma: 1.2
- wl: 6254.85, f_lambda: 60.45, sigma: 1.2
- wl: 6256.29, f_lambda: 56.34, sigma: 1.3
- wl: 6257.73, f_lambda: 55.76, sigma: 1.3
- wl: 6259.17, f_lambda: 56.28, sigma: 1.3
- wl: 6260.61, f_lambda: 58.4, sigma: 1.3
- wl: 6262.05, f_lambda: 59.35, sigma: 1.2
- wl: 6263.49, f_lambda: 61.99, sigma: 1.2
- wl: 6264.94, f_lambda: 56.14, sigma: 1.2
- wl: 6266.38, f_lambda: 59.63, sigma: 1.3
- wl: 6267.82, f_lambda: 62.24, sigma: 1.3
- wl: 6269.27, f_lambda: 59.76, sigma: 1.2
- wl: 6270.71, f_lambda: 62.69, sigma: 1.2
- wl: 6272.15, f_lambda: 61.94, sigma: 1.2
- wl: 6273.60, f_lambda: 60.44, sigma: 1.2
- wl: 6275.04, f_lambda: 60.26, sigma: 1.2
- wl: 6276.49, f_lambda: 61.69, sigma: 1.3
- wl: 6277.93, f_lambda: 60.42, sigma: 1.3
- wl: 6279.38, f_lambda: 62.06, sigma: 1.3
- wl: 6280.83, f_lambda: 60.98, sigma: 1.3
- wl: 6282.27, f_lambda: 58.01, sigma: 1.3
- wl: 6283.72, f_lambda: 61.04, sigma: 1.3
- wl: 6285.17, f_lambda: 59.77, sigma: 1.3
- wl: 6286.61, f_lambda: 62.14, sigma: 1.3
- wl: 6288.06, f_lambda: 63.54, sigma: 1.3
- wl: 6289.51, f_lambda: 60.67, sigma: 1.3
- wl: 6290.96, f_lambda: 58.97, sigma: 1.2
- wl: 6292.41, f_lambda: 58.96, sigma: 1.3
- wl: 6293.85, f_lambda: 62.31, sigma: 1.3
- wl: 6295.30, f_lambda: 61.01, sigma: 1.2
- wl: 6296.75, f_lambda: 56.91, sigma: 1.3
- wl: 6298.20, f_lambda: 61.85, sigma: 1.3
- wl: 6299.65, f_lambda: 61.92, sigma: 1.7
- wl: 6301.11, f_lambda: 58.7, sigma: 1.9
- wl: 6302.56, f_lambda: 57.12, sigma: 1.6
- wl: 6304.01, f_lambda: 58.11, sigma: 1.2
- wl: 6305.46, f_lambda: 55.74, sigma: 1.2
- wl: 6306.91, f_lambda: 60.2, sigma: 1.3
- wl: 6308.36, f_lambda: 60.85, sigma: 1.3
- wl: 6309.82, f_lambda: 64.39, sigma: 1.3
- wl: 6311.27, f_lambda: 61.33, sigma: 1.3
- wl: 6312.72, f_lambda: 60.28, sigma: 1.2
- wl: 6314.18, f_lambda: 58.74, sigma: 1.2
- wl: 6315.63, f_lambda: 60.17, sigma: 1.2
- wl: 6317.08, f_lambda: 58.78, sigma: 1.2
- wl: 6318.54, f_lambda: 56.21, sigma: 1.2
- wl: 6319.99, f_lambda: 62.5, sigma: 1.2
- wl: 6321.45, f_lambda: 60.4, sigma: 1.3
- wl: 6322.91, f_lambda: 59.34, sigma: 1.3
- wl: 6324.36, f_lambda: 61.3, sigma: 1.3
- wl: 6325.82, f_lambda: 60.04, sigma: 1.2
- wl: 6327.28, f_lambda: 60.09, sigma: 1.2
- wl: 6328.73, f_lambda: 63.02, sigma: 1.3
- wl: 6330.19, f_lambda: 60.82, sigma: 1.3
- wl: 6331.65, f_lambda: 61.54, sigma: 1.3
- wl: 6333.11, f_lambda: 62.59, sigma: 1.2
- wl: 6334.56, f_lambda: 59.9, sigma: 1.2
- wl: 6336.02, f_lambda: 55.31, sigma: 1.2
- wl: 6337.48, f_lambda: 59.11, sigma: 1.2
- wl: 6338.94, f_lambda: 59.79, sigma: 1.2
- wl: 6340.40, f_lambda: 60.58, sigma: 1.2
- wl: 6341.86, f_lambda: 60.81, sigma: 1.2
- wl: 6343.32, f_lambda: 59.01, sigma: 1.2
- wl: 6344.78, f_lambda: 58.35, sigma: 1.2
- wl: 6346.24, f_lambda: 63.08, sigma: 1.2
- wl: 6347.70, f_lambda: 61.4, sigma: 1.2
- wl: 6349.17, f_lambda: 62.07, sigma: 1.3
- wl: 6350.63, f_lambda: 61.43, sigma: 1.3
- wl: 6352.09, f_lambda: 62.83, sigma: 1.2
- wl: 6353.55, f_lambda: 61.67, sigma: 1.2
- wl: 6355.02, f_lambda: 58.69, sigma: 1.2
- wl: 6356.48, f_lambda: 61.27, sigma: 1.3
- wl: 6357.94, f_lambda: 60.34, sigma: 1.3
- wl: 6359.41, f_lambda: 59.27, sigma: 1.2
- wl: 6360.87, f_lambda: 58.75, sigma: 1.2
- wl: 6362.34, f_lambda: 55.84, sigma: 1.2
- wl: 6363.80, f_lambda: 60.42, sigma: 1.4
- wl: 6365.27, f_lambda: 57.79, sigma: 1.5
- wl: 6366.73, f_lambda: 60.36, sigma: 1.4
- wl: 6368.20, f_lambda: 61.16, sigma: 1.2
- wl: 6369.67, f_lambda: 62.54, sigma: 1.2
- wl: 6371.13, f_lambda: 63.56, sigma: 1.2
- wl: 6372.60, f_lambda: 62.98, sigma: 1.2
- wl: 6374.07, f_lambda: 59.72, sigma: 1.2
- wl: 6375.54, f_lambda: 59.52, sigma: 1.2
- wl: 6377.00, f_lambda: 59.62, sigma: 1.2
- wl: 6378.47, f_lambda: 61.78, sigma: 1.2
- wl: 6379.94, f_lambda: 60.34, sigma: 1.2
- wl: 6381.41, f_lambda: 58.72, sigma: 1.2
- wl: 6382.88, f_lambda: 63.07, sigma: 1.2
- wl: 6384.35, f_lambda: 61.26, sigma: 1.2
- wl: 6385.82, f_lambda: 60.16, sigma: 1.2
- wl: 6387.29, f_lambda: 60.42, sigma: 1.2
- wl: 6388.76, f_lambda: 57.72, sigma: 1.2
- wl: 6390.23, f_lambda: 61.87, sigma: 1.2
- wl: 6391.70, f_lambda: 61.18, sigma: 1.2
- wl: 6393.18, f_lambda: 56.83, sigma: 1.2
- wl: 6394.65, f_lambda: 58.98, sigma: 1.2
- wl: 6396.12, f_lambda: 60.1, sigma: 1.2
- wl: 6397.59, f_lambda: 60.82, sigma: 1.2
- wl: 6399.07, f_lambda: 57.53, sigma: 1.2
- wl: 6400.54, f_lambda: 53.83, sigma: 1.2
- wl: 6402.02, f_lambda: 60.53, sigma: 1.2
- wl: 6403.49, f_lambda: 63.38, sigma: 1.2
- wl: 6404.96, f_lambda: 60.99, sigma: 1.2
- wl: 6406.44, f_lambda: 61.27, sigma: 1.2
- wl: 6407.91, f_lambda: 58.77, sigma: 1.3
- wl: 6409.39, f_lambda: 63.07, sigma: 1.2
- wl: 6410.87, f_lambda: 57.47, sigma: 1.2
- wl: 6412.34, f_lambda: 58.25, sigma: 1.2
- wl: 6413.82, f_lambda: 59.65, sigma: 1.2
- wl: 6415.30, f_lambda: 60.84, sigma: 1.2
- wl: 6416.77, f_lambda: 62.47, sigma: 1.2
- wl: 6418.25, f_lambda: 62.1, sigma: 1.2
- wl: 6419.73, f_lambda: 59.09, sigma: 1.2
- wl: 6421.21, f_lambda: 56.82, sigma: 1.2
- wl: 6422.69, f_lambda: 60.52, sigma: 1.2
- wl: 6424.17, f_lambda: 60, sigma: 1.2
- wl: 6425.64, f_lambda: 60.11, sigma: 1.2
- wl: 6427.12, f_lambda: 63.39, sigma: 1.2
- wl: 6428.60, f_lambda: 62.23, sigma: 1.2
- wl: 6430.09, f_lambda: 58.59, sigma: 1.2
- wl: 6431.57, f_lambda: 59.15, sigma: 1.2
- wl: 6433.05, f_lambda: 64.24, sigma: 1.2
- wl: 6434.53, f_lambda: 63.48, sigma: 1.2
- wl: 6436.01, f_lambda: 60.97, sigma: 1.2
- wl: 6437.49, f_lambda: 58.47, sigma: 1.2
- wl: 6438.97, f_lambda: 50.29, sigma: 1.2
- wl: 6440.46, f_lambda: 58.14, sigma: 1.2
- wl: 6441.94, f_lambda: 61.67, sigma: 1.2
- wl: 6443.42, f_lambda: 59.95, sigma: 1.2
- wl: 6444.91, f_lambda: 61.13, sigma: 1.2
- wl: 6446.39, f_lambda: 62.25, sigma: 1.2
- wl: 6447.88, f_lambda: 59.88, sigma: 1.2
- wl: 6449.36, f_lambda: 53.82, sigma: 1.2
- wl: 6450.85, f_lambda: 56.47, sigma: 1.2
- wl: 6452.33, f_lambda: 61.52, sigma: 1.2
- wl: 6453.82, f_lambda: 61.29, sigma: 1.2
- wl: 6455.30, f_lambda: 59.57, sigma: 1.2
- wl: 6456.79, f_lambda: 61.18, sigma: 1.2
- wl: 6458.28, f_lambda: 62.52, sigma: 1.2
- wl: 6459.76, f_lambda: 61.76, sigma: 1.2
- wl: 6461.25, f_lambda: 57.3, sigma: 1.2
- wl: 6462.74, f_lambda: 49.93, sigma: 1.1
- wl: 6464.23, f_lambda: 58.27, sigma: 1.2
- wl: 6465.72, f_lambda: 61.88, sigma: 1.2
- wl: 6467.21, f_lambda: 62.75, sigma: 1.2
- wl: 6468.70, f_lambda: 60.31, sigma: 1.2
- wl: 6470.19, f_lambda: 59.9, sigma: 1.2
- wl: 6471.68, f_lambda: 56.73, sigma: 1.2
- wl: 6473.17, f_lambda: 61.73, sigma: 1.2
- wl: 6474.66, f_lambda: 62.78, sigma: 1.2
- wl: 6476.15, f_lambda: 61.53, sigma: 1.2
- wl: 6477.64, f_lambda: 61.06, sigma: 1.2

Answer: 6319.3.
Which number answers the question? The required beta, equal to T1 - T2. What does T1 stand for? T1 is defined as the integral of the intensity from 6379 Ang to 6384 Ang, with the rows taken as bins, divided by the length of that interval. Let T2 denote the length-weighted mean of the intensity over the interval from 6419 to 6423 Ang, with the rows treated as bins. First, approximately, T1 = 60.8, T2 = 58.6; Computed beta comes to 2.2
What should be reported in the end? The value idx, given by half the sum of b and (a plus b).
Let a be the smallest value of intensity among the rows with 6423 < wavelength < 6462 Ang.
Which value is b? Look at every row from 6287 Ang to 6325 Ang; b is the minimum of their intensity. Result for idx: 81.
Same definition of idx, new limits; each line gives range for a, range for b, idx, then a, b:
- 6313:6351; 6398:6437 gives 81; 55.31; 53.83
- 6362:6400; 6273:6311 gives 84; 55.84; 55.74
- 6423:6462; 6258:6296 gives 81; 50.29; 56.14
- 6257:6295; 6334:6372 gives 83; 55.76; 55.31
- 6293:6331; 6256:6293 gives 84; 55.74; 55.76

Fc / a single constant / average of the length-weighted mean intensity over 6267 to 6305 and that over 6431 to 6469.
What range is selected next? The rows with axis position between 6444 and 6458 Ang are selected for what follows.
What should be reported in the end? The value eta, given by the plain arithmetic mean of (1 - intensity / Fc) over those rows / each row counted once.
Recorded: 0.006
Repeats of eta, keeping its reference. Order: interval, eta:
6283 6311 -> -0.004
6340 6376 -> -0.009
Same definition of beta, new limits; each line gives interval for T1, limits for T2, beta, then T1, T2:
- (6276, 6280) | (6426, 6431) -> 0.3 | 61.4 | 61.1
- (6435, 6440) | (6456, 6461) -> -4.3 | 57.0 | 61.3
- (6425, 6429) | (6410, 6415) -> 3.2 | 61.9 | 58.7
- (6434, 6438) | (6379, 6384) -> 0.3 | 61.0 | 60.8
